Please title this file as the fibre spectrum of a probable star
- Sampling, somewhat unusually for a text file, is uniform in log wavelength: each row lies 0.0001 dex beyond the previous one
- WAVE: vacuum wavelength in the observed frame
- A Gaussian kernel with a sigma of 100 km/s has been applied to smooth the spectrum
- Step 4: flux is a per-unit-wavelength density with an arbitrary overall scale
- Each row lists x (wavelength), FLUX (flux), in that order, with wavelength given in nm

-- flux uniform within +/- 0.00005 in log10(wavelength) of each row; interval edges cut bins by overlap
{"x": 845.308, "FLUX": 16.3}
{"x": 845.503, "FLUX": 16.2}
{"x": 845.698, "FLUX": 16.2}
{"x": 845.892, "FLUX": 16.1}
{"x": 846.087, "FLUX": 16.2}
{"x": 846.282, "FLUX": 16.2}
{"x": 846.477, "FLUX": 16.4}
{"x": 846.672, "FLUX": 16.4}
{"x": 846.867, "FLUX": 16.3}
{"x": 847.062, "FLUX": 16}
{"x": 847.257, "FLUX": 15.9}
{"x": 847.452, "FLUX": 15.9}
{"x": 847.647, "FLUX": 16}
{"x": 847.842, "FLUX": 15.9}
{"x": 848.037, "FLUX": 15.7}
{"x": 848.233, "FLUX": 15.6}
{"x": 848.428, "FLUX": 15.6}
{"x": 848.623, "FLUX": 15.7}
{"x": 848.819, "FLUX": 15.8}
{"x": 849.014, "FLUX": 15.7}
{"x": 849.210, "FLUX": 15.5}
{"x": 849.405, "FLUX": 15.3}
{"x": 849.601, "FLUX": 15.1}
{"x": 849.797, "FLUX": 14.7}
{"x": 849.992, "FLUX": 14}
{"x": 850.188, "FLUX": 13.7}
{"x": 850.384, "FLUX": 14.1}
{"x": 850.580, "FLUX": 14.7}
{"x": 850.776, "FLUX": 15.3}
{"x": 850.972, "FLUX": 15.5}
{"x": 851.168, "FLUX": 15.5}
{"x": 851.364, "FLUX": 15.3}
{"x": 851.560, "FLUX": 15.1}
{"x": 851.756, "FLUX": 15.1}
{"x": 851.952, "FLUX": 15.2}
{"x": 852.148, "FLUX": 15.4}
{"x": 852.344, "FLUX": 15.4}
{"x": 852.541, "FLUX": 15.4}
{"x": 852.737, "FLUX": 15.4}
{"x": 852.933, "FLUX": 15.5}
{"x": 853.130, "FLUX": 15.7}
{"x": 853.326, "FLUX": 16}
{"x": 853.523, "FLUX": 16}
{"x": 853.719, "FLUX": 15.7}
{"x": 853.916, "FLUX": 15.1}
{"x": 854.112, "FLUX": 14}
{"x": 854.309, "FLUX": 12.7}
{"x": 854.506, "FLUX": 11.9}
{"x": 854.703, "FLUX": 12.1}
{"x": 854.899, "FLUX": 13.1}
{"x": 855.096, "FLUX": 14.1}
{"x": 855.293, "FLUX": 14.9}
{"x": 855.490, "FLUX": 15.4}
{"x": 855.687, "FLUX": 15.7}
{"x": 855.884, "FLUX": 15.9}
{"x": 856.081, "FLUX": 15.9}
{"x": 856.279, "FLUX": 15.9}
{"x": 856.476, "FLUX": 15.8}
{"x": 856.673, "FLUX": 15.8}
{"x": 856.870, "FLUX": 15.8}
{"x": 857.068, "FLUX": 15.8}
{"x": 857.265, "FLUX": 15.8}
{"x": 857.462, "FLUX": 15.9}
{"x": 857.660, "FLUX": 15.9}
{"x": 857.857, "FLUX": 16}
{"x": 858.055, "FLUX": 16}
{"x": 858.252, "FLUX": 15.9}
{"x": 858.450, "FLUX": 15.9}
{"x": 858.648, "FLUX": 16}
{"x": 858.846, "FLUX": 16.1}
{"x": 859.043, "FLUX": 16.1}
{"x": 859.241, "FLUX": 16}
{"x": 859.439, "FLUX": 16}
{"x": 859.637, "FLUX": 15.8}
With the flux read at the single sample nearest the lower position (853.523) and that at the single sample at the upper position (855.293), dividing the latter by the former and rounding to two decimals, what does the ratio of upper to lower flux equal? 0.93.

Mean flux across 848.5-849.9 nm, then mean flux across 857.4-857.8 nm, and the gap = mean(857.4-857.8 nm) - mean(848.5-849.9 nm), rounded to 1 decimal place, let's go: 0.5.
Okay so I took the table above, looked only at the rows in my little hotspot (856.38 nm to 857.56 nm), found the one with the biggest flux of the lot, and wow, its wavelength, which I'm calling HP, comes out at 857.462 nm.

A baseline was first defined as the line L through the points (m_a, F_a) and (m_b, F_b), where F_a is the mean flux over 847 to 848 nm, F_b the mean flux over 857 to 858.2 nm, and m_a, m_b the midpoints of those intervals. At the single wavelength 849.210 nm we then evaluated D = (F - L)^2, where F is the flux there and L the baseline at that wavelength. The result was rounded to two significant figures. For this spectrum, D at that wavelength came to 0.19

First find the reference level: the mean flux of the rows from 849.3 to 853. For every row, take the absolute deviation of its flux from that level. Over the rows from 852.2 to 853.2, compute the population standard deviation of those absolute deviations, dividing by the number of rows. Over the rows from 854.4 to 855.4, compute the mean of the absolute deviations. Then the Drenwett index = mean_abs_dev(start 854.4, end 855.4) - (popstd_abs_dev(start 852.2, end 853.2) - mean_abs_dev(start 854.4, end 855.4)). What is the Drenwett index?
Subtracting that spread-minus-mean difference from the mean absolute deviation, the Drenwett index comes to 3.5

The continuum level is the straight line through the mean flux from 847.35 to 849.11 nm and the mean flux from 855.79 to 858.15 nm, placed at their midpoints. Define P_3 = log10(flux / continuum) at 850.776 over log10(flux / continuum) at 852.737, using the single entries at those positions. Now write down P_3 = 1.2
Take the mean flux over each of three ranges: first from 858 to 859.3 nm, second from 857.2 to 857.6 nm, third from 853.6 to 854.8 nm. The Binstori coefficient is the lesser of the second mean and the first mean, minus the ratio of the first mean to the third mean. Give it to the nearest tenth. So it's 14.7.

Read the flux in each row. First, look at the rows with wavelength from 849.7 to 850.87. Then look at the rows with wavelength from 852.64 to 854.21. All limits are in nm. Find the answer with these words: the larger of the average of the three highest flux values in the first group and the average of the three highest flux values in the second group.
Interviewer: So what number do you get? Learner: 15.9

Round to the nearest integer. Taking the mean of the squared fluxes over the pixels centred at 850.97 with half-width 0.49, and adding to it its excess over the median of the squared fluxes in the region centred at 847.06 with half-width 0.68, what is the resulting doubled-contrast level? 210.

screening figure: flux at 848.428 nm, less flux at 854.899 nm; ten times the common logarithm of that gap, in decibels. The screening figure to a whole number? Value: 4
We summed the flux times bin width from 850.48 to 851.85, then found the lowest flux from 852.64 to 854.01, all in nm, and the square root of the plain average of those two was 4.24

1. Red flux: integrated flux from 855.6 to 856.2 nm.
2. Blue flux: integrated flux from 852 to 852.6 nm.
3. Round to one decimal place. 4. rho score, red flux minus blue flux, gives 0.3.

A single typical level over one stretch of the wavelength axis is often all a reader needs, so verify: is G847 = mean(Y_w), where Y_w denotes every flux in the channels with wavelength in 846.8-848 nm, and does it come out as 16.0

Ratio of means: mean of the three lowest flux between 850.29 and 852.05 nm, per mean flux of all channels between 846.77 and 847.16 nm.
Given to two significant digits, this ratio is 0.91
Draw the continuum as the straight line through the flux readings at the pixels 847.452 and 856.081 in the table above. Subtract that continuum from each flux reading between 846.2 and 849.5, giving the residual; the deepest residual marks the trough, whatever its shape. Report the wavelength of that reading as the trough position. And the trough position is 849.405 nm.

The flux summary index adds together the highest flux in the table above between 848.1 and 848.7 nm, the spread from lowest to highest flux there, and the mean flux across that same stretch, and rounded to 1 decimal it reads 31.4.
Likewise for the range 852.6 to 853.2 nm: 31.5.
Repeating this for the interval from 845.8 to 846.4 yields 32.5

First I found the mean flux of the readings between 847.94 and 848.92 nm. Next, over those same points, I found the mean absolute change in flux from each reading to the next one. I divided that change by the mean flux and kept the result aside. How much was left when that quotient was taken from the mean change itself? 0.07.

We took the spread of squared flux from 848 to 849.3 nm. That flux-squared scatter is 3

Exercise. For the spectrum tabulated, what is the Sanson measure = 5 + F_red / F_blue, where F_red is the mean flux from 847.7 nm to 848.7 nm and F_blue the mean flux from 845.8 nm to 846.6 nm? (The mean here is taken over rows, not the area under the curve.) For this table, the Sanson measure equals 5.97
